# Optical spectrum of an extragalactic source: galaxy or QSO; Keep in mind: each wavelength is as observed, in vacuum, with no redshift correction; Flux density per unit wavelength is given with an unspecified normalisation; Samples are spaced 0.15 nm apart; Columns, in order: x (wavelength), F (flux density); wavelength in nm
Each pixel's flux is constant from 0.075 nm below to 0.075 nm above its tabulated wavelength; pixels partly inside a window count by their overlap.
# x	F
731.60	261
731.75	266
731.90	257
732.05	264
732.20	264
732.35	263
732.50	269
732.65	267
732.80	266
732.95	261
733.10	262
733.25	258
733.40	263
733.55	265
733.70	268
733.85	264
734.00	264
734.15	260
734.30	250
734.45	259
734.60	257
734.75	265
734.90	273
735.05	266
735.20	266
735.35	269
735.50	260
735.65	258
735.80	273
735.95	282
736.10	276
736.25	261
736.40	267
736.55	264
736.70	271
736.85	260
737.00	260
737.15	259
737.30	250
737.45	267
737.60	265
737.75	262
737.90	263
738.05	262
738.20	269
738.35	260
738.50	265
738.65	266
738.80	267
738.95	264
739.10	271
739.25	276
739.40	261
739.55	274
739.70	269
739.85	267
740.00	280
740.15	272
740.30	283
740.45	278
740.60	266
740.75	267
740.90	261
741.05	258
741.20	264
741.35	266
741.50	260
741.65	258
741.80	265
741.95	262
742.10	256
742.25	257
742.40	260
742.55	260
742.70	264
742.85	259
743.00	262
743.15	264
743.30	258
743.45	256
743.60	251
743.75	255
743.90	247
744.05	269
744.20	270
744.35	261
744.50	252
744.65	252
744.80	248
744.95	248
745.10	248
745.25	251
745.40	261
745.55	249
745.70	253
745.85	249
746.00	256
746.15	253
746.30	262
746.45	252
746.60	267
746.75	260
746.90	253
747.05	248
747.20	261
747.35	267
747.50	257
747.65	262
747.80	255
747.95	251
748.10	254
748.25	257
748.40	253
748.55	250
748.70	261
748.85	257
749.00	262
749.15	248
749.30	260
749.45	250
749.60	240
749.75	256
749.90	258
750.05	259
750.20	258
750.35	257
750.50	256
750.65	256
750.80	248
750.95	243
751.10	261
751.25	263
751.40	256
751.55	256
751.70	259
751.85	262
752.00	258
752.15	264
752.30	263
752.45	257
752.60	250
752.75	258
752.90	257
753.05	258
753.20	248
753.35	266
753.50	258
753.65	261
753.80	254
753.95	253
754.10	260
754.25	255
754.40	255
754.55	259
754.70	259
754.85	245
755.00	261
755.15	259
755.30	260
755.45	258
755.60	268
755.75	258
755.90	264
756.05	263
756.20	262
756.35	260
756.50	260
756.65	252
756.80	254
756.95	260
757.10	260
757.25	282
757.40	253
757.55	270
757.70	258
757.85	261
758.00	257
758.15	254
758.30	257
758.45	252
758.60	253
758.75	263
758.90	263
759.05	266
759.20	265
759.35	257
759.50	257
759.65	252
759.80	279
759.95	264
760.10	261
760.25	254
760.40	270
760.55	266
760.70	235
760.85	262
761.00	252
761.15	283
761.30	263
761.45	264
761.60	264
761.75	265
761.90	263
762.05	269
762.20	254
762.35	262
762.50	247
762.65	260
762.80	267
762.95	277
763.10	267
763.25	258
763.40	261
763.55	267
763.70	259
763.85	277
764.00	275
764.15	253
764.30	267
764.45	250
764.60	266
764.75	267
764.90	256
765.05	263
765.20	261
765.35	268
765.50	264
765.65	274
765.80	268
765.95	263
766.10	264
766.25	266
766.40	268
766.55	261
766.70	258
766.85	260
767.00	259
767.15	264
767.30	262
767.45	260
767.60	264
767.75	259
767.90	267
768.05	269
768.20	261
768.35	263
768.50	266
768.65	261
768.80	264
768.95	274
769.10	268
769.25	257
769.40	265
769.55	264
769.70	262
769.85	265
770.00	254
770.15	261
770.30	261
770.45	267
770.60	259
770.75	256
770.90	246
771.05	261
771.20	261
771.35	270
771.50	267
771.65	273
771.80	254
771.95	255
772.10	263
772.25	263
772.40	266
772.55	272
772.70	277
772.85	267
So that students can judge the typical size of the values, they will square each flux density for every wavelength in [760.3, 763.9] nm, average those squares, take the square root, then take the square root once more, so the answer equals 16.2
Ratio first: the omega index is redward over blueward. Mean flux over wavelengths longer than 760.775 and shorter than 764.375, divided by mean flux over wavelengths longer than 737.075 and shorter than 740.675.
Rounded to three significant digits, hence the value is 0.988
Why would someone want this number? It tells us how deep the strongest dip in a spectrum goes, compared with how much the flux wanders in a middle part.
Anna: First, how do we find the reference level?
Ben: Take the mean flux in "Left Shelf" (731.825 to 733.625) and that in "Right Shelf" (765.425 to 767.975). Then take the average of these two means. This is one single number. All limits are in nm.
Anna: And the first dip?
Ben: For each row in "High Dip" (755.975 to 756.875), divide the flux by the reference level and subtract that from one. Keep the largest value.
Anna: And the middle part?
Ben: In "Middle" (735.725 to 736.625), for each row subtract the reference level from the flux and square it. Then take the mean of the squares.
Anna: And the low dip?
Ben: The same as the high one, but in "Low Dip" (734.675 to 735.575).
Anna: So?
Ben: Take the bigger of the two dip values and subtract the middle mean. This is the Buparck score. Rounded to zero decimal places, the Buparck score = -102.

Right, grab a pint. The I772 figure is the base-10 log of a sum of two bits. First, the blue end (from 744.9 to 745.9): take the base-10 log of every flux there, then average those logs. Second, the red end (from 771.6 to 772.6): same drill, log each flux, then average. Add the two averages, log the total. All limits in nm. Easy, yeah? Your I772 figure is 0.683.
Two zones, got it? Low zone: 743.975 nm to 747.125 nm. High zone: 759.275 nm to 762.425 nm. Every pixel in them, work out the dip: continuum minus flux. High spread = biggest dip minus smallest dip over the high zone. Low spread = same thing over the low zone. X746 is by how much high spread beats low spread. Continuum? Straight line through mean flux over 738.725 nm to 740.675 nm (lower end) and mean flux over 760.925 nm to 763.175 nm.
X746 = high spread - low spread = 26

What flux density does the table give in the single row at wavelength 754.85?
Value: 245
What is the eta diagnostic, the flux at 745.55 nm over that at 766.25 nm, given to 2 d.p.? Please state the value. 0.94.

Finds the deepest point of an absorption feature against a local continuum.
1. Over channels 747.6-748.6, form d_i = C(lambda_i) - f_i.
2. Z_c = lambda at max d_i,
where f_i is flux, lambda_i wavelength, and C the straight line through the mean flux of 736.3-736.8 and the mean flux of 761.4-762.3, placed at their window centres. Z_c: 748.55 nm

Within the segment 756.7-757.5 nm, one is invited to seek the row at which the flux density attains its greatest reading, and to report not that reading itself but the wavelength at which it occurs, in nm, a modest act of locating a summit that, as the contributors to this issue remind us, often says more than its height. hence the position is 757.25 nm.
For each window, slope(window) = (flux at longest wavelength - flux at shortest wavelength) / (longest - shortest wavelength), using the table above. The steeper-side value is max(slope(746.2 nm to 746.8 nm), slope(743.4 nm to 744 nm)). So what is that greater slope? -4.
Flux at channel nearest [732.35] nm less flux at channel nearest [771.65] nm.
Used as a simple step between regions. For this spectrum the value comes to -10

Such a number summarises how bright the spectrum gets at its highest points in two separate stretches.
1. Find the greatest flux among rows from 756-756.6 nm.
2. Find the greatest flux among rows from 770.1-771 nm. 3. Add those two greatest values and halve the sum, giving 265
